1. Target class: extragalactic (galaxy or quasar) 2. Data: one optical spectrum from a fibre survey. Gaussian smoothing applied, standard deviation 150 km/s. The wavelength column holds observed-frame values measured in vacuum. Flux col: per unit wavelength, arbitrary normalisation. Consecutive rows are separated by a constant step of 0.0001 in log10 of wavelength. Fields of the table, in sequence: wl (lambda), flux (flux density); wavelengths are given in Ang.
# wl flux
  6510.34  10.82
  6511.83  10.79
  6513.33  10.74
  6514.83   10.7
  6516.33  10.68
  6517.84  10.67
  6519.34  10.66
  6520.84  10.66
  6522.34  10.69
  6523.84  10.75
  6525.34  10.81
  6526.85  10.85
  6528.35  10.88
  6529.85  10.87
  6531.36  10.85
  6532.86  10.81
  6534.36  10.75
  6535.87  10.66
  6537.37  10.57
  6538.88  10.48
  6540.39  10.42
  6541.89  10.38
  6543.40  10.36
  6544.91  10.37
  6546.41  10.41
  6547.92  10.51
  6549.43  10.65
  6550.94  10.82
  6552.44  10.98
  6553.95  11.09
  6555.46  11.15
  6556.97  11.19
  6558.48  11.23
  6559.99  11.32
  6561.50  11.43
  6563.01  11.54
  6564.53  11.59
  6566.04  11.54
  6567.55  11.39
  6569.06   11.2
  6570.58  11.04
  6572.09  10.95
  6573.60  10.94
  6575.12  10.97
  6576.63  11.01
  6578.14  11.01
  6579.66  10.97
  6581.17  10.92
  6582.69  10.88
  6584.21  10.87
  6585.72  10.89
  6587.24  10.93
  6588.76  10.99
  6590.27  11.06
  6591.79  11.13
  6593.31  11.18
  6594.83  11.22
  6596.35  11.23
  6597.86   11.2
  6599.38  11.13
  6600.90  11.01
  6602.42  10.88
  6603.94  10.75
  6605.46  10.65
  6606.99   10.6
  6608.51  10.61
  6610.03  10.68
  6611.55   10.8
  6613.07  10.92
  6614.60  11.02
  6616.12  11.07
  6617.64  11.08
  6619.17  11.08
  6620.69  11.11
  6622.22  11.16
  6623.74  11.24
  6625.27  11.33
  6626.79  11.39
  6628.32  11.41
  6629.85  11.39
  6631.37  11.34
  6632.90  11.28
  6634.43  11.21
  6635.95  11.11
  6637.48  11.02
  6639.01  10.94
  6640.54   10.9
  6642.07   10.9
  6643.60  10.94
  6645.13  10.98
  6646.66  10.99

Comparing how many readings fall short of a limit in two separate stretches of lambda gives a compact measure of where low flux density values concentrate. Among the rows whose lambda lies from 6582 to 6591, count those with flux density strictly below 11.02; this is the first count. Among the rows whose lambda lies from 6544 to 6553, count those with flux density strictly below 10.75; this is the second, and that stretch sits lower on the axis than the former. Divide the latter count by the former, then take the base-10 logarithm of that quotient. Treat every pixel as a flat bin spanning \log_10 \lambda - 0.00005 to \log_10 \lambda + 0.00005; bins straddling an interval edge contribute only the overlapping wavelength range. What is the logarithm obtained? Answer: -0.10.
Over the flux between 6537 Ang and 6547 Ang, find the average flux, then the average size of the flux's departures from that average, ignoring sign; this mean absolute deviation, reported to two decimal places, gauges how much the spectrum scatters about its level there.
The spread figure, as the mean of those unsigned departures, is 0.06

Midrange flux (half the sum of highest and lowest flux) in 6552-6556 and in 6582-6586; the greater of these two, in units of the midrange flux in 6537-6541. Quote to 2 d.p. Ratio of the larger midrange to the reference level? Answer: 1.05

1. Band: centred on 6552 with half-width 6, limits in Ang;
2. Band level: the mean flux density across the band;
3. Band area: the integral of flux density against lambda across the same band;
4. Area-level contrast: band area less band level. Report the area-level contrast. 120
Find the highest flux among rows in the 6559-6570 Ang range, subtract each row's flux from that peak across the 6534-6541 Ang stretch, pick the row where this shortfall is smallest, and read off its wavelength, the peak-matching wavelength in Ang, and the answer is 6534.36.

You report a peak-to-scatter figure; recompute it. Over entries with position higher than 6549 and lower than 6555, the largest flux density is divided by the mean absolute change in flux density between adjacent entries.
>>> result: 76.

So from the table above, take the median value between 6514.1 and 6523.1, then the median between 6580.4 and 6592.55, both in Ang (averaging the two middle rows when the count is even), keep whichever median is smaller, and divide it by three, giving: 3.56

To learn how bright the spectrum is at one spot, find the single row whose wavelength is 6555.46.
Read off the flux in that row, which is 11.15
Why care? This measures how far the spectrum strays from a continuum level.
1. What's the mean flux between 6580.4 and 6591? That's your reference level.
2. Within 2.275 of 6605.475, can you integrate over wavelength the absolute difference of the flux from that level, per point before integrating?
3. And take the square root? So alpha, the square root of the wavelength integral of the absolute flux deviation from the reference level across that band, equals 1.11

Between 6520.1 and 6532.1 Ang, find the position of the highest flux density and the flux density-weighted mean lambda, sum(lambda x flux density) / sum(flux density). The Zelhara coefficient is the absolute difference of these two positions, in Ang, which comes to 2.2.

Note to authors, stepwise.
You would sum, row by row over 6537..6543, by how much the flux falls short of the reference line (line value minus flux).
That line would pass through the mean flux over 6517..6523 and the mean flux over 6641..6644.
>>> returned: 1.0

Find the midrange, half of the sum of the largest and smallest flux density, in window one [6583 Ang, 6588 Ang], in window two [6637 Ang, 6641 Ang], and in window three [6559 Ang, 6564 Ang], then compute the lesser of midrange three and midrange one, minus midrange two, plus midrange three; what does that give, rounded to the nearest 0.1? 11.4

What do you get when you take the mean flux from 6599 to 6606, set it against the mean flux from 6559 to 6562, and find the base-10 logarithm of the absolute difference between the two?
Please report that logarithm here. -0.3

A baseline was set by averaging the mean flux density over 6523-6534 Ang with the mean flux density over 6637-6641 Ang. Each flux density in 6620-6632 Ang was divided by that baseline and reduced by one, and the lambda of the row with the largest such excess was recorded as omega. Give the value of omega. 6628.32 Ang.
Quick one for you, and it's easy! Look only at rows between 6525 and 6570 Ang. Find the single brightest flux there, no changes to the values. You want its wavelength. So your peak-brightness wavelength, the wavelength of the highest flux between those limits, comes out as 6564.53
